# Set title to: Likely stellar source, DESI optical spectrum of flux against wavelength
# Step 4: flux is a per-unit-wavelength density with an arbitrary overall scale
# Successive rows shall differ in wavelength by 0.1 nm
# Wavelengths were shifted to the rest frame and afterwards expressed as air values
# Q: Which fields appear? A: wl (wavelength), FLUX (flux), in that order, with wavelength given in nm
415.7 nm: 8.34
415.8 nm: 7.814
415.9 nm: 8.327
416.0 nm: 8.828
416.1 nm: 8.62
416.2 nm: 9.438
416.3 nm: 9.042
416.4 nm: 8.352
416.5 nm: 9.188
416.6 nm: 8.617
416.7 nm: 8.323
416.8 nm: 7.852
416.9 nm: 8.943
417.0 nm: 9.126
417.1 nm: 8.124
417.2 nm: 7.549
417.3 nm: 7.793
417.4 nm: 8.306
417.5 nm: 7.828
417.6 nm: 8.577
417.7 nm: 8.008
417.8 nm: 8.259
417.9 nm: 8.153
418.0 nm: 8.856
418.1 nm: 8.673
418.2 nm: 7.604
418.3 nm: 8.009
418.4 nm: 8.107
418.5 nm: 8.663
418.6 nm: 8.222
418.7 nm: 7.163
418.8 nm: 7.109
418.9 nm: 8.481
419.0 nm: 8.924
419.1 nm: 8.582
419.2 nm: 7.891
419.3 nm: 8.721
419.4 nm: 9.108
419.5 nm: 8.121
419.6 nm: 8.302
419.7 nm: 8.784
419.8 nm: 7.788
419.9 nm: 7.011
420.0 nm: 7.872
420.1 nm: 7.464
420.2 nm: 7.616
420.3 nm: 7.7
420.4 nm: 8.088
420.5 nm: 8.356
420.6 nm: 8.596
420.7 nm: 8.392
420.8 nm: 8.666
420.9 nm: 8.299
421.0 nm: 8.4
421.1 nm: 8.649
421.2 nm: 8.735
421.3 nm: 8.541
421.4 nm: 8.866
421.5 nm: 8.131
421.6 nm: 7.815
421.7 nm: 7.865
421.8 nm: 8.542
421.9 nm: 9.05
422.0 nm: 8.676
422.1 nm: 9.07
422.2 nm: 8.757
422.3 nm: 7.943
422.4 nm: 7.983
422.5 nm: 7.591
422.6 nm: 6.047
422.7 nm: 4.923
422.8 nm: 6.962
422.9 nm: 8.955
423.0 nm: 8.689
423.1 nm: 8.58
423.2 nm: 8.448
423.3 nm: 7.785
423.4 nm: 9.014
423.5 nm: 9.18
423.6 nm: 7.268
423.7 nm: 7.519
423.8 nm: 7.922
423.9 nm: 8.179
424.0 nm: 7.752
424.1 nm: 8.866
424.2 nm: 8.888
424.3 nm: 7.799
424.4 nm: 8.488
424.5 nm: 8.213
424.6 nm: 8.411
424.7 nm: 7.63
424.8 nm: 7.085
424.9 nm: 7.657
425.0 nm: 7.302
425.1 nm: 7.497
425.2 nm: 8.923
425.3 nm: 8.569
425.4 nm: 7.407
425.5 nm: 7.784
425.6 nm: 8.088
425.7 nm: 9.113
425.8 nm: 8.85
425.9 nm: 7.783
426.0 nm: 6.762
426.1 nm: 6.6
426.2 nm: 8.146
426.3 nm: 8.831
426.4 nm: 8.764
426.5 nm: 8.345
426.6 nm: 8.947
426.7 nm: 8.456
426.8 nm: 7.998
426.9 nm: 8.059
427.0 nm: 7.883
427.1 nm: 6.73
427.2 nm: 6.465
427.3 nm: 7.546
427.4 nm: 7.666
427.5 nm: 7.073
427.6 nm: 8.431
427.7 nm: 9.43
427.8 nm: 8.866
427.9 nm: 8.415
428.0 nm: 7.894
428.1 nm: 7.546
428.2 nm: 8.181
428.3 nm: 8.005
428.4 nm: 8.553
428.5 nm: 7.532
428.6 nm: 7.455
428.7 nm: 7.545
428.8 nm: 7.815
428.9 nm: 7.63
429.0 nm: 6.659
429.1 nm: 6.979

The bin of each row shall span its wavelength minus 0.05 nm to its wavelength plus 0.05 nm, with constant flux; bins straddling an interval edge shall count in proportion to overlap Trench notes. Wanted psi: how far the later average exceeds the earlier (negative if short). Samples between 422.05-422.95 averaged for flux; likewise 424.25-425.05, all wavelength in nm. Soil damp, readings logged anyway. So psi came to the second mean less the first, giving 0.24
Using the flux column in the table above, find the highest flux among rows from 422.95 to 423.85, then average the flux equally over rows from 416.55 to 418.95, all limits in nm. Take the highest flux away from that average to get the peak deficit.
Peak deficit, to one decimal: -1.0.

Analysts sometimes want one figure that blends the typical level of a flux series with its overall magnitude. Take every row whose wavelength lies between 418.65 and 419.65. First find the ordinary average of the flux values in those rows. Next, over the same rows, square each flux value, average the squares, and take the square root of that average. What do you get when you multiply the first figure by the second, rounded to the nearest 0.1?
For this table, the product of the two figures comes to 68.1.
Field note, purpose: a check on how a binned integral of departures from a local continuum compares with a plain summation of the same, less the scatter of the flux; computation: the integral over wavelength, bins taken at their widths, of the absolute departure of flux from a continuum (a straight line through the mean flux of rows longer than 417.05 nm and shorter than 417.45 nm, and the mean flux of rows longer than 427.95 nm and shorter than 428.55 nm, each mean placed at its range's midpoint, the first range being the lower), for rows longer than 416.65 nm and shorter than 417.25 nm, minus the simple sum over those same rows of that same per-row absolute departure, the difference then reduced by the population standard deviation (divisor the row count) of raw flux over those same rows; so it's -3.5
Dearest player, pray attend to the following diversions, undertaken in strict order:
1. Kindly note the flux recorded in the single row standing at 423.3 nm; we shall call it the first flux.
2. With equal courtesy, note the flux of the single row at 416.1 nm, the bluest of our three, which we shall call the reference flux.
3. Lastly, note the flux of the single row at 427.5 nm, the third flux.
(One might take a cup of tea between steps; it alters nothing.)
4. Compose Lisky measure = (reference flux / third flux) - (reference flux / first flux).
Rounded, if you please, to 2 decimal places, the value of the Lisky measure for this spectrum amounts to 0.11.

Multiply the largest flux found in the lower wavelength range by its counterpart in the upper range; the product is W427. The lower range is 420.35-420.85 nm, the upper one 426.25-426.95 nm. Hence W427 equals 78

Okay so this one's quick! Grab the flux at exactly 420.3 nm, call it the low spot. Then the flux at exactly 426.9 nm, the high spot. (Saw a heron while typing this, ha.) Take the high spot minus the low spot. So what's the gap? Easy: 0.4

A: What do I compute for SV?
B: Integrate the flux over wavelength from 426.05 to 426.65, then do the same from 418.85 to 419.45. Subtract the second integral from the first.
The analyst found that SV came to -0.21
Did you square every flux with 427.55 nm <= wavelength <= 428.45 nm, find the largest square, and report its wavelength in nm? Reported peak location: 427.7 nm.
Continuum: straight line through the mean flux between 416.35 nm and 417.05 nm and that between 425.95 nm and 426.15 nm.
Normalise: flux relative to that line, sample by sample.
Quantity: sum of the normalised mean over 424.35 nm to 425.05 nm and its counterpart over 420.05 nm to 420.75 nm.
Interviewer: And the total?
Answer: 2.15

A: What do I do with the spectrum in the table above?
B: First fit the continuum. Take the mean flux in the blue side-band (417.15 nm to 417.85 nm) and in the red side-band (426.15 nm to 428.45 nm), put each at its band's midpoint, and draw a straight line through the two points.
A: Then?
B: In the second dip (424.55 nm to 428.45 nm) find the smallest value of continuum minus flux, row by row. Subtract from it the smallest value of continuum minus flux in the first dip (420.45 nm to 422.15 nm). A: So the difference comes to -0.33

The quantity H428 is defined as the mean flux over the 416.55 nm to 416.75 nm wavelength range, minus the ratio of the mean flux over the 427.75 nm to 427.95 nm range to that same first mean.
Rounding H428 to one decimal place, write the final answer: 7.4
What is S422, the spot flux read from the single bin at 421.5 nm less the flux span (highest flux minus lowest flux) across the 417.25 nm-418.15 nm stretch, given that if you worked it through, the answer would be 7.1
